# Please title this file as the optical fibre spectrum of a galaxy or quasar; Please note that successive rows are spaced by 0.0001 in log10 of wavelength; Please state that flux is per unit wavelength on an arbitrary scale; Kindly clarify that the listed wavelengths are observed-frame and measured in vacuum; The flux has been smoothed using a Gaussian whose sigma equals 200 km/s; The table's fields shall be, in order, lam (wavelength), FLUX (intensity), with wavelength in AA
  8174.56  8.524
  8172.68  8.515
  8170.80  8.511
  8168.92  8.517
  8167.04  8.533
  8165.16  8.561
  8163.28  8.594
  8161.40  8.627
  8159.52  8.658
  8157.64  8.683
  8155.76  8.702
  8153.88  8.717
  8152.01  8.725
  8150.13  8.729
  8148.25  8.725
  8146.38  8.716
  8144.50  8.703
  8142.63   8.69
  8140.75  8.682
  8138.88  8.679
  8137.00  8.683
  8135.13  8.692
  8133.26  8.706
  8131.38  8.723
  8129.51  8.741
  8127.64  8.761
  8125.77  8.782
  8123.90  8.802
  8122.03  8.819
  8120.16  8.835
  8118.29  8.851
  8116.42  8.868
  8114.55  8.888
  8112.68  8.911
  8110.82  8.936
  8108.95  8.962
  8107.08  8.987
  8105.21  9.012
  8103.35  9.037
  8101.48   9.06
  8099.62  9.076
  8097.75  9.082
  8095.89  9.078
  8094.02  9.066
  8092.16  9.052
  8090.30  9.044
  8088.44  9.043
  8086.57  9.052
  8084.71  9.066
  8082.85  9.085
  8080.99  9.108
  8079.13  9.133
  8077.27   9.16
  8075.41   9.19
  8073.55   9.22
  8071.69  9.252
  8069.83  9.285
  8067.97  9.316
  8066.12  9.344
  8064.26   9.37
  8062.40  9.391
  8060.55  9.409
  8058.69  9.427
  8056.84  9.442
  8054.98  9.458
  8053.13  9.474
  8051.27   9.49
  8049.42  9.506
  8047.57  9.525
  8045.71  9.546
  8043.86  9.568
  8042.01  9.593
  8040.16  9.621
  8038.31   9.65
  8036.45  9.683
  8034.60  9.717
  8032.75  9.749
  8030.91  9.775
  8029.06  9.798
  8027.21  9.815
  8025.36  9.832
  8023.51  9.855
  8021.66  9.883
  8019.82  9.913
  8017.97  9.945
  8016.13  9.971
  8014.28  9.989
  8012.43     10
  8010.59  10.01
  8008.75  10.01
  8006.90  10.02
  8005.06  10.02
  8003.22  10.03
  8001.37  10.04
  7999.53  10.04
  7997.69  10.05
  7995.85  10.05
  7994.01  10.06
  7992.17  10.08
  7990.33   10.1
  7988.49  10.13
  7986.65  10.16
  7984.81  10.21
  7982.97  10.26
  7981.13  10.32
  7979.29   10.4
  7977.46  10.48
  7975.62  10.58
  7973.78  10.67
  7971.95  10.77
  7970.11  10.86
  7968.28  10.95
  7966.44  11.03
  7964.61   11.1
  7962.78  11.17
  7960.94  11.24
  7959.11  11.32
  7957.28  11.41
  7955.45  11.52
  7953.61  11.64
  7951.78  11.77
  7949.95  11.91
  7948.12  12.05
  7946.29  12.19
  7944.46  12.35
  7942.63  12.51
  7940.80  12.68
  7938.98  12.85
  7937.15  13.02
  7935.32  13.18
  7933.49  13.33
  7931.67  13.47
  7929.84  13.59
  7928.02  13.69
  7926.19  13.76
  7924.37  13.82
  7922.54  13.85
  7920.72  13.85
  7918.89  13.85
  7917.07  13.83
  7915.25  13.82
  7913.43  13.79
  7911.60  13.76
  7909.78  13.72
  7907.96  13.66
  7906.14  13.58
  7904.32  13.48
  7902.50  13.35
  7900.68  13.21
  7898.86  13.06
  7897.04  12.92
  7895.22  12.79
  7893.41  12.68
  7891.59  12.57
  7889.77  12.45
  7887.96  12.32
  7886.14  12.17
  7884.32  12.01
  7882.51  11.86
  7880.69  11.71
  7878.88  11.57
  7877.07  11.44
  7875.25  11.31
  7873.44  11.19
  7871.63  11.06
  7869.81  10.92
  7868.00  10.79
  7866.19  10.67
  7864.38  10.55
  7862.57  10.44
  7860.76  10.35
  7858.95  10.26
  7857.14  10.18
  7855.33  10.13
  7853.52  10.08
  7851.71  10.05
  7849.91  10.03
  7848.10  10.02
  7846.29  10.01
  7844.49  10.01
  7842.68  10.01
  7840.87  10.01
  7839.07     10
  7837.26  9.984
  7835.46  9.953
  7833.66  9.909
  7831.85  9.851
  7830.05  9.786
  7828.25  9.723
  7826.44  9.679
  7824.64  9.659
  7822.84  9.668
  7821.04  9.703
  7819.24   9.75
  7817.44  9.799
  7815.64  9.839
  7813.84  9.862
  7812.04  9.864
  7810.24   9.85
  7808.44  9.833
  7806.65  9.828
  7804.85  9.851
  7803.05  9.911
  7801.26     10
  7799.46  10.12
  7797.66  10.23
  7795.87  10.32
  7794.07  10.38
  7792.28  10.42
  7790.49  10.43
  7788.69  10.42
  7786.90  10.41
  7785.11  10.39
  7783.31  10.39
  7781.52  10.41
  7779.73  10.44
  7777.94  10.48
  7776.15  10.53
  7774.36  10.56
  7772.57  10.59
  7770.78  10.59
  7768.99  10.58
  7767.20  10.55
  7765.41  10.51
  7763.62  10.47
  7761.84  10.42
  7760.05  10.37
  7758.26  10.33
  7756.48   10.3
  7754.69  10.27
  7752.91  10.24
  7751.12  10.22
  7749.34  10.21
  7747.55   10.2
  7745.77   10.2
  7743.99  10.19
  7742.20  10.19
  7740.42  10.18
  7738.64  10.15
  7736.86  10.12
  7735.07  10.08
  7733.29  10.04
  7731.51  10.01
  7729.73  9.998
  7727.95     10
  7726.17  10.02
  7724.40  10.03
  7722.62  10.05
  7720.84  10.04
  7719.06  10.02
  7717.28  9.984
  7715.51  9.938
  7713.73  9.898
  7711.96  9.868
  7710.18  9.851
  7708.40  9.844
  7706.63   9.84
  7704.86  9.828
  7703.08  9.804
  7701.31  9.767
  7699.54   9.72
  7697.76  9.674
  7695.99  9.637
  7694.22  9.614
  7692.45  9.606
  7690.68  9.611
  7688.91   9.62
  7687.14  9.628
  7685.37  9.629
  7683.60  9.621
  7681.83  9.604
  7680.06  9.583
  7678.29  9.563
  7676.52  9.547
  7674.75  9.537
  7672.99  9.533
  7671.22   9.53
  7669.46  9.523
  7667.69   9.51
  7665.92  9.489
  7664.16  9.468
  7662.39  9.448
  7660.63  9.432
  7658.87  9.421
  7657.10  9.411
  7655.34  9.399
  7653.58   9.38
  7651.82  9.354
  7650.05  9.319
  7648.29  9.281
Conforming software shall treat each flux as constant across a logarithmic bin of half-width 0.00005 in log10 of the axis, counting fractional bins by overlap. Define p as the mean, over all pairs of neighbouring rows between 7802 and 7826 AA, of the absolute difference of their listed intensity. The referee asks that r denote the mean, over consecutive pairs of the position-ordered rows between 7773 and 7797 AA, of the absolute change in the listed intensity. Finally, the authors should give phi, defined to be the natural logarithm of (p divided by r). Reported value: 0.0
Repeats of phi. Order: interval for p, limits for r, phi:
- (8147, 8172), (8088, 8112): 0.2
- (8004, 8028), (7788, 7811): -1.1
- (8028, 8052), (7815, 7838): -0.5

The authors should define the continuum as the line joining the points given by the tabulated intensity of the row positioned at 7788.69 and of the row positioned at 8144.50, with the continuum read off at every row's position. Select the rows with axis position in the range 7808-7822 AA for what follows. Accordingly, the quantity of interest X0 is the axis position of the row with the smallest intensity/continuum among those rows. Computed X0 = 7821.04 AA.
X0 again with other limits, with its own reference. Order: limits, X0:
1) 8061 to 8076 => 8075.41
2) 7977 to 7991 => 7990.33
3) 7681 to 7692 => 7681.83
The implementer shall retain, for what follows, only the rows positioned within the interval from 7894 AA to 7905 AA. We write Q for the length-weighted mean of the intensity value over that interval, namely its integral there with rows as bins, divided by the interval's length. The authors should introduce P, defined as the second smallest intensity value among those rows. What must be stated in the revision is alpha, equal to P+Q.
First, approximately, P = 12.92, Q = 13.1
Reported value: 26.0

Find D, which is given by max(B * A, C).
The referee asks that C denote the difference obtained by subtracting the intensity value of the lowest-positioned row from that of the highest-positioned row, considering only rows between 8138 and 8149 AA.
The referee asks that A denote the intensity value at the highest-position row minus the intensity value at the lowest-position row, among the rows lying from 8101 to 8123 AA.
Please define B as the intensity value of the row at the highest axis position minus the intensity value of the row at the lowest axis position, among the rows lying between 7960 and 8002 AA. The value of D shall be 0.29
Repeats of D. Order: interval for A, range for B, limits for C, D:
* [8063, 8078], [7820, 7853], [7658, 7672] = 0.11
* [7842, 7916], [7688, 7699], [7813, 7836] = 0.21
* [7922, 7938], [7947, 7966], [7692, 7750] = 0.79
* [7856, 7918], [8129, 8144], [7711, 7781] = 0.57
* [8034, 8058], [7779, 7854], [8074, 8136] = 0.10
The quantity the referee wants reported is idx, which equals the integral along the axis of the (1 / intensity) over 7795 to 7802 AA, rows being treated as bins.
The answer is 0.688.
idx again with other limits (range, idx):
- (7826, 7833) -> 0.716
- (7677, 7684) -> 0.729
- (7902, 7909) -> 0.517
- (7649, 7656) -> 0.748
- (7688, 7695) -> 0.729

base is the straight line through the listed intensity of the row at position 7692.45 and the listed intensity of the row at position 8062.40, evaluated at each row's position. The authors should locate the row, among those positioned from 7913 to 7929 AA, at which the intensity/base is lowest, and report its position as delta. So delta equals 7928.02 AA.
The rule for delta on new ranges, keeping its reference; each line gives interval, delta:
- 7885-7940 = 7886.14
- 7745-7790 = 7745.77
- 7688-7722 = 7692.45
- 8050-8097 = 8088.44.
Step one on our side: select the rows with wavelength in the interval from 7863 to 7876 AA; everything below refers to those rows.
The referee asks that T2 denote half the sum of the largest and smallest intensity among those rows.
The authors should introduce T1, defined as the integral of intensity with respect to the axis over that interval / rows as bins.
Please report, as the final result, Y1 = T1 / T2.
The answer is 13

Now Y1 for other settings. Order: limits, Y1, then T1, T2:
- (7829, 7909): 77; 899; 11.7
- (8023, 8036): 13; 127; 9.8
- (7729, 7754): 25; 254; 10.1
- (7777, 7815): 38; 387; 10.2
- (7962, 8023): 60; 627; 10.5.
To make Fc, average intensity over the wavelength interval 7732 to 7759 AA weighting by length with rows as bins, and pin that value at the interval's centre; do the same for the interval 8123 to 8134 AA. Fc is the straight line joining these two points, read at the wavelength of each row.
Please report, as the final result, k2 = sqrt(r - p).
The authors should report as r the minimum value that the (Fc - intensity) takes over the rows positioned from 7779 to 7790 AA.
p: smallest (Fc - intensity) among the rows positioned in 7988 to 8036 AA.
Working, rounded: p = -0.9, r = -0.39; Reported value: 0.68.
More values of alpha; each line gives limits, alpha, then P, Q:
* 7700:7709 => 19.6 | 9.804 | 9.8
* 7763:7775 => 21.1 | 10.51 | 10.5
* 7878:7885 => 23.5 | 11.71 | 11.8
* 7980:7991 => 20.3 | 10.13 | 10.2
